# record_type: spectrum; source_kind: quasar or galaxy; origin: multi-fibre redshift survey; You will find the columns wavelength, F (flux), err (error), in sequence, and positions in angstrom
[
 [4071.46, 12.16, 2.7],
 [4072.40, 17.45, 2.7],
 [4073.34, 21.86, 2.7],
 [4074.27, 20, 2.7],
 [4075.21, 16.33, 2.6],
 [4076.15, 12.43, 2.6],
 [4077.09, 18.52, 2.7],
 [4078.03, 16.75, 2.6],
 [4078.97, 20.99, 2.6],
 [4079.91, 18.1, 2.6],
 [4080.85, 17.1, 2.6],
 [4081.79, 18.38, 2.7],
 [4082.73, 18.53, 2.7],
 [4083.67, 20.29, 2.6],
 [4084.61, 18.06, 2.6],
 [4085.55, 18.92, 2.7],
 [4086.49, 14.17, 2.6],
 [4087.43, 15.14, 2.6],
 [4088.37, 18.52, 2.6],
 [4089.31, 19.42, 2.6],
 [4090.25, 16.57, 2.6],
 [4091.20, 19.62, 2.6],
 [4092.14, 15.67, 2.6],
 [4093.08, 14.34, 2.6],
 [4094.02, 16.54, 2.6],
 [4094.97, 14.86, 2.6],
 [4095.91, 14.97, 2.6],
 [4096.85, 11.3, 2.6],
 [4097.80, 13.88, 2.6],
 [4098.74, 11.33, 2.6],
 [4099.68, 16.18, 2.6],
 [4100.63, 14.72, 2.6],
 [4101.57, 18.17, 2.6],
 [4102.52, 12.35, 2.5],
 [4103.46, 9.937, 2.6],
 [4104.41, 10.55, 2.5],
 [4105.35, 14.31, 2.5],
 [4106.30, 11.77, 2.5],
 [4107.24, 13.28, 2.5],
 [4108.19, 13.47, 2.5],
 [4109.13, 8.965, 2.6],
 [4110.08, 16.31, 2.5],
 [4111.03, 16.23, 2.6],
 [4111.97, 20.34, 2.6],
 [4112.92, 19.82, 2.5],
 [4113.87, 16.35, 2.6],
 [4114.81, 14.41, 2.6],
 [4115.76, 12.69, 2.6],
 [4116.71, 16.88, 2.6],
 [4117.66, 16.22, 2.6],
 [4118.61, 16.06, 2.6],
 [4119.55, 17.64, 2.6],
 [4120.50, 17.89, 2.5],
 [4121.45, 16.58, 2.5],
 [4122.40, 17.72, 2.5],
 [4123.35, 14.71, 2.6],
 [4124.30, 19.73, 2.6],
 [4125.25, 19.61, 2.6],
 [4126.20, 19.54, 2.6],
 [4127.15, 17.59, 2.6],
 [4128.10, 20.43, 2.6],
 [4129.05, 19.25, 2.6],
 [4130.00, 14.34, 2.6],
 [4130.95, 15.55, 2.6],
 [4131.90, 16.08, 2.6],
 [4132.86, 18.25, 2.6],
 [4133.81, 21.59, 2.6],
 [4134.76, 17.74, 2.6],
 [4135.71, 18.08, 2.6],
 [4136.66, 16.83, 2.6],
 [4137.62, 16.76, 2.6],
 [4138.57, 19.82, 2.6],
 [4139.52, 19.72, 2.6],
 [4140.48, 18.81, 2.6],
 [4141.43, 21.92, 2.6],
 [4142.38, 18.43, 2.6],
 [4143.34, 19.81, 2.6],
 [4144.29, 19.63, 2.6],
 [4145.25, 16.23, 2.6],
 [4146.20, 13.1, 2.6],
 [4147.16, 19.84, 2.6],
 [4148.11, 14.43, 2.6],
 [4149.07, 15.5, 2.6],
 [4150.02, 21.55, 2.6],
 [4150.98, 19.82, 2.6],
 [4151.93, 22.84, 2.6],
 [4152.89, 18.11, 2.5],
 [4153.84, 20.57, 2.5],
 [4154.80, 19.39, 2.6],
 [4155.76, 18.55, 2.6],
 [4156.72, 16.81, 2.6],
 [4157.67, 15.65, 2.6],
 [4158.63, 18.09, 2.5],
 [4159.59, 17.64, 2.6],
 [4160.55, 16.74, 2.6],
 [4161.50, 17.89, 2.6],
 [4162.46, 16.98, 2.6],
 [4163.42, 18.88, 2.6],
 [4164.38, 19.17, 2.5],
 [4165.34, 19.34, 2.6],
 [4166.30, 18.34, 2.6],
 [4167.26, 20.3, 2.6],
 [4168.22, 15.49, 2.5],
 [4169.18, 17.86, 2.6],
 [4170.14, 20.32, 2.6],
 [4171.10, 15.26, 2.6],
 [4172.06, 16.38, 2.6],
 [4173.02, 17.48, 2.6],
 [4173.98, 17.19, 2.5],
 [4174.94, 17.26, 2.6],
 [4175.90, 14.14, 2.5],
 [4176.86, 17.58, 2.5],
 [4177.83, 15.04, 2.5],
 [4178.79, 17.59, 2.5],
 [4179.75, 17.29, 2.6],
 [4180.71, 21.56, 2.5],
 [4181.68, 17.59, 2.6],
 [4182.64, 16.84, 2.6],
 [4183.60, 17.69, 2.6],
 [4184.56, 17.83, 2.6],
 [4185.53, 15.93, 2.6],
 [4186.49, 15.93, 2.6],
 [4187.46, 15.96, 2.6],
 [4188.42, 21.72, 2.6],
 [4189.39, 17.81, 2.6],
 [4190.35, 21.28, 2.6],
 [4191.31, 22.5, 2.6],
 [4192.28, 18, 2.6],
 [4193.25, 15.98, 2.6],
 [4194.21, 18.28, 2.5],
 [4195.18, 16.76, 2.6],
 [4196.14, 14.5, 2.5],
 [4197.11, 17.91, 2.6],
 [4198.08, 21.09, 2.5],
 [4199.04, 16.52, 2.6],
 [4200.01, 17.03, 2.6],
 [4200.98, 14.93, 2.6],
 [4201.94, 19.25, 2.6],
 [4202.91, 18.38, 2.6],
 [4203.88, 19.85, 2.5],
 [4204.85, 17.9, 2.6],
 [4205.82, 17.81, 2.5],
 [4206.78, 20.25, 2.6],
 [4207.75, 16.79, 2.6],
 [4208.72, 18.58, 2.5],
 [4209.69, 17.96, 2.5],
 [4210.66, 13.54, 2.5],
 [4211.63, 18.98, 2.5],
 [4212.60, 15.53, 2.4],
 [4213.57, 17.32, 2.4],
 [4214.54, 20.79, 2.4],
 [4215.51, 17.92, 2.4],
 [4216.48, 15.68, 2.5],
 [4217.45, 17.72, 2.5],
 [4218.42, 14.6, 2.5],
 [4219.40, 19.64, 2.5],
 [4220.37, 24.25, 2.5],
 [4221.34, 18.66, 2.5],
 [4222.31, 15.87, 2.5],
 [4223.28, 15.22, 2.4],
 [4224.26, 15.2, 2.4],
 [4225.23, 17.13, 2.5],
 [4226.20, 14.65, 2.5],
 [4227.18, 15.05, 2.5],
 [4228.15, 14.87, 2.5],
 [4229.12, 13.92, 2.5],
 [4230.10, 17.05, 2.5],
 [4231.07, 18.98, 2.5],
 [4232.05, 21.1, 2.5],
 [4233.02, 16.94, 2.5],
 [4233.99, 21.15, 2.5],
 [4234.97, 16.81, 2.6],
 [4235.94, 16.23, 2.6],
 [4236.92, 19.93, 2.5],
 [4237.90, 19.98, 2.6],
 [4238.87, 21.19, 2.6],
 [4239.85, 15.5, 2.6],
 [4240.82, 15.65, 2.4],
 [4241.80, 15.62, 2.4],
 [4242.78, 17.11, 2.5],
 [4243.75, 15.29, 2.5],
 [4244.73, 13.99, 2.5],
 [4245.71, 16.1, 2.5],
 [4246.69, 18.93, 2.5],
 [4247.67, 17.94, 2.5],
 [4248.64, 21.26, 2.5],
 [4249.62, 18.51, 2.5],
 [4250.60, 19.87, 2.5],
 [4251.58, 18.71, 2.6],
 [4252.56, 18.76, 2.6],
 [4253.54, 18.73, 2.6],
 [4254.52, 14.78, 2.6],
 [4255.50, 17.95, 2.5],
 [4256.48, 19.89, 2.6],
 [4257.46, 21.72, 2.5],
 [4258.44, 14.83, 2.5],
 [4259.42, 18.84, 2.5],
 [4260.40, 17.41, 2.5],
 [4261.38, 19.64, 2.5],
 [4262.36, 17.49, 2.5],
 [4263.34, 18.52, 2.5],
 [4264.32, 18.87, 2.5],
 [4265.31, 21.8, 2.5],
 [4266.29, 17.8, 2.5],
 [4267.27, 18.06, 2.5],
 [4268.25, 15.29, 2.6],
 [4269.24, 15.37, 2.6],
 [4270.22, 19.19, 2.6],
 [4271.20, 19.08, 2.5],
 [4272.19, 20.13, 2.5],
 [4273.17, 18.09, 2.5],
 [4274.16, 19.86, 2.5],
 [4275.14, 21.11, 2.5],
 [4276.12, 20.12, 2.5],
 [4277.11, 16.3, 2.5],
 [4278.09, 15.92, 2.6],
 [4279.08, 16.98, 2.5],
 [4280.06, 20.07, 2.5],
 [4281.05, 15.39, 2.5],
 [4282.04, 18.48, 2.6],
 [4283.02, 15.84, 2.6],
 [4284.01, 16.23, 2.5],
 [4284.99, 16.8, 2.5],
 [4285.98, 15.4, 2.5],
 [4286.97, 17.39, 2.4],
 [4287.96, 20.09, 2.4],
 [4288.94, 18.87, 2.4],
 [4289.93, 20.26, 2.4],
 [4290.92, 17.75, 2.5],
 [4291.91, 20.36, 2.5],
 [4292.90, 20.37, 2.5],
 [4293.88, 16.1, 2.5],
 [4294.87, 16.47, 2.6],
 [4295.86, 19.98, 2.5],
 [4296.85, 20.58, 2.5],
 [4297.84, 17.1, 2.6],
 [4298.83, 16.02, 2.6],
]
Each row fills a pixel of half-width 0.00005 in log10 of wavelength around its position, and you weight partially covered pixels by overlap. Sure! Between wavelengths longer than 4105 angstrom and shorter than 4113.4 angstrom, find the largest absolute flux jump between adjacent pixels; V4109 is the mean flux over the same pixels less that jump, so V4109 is 7.6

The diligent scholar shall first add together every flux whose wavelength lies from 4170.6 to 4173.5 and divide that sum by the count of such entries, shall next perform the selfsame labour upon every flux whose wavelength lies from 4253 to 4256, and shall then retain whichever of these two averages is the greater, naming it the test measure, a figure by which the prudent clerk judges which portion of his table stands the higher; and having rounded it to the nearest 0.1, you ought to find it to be 17.2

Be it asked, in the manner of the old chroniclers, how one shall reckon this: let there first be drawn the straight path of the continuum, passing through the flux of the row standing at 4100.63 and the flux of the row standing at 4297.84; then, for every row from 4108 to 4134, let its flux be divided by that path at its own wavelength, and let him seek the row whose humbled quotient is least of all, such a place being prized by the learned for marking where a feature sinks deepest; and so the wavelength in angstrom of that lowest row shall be 4109.13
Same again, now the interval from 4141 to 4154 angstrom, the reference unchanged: 4146.20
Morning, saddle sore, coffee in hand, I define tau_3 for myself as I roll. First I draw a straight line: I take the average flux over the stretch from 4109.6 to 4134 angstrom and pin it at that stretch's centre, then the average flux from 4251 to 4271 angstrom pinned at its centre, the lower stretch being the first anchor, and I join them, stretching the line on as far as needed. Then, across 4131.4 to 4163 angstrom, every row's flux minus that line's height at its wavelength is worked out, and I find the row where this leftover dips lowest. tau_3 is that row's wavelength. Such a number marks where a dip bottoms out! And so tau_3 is 4146.20 angstrom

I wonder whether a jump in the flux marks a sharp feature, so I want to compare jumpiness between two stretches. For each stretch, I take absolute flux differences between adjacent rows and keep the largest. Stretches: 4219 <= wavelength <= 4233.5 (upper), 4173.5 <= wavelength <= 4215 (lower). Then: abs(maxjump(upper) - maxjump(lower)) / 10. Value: 0.02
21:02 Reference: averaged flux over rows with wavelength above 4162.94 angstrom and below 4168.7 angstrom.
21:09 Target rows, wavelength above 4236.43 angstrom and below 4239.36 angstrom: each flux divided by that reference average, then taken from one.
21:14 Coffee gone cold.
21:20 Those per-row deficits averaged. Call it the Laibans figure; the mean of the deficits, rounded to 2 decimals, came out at -0.10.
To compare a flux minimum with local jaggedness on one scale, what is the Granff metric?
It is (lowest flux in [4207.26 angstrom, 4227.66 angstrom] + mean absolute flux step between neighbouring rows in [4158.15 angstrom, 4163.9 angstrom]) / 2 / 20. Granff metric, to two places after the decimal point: 0.37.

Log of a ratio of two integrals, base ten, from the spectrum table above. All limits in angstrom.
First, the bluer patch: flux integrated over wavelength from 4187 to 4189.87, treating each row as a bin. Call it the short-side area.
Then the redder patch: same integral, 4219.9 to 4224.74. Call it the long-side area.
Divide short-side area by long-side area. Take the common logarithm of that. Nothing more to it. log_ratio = -0.2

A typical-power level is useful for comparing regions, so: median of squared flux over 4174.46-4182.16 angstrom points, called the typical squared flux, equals 304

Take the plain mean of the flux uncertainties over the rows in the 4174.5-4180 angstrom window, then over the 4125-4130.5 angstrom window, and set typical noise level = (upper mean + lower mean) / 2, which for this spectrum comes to 2.57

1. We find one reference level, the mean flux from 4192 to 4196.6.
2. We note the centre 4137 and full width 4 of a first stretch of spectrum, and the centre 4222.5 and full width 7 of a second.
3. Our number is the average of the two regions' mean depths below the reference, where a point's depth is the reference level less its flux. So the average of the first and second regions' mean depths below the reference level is -1.2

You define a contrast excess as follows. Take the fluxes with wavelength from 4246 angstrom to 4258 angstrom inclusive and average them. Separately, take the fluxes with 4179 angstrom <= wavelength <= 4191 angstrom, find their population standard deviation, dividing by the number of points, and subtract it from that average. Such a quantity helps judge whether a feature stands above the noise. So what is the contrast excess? 16.8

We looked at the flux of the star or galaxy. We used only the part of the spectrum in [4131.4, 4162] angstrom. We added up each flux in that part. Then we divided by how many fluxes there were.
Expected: 18.3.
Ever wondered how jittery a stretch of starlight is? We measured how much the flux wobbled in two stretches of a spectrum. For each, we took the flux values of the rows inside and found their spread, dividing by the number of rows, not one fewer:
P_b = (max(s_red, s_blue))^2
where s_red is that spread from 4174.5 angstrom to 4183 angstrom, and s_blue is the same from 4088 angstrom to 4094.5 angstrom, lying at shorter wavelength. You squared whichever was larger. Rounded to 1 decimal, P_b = 3.7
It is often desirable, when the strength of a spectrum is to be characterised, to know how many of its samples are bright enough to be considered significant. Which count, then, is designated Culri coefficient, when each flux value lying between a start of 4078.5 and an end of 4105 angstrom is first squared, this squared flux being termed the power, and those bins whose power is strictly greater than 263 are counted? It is 14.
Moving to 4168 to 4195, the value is 20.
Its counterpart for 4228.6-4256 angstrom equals 20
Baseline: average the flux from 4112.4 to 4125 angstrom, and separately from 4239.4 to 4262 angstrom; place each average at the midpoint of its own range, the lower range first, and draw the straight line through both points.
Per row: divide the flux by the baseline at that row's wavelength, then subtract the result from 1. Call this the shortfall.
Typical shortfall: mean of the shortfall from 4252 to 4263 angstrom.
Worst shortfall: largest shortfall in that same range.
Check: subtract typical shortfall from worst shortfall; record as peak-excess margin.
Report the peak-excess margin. 0.191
